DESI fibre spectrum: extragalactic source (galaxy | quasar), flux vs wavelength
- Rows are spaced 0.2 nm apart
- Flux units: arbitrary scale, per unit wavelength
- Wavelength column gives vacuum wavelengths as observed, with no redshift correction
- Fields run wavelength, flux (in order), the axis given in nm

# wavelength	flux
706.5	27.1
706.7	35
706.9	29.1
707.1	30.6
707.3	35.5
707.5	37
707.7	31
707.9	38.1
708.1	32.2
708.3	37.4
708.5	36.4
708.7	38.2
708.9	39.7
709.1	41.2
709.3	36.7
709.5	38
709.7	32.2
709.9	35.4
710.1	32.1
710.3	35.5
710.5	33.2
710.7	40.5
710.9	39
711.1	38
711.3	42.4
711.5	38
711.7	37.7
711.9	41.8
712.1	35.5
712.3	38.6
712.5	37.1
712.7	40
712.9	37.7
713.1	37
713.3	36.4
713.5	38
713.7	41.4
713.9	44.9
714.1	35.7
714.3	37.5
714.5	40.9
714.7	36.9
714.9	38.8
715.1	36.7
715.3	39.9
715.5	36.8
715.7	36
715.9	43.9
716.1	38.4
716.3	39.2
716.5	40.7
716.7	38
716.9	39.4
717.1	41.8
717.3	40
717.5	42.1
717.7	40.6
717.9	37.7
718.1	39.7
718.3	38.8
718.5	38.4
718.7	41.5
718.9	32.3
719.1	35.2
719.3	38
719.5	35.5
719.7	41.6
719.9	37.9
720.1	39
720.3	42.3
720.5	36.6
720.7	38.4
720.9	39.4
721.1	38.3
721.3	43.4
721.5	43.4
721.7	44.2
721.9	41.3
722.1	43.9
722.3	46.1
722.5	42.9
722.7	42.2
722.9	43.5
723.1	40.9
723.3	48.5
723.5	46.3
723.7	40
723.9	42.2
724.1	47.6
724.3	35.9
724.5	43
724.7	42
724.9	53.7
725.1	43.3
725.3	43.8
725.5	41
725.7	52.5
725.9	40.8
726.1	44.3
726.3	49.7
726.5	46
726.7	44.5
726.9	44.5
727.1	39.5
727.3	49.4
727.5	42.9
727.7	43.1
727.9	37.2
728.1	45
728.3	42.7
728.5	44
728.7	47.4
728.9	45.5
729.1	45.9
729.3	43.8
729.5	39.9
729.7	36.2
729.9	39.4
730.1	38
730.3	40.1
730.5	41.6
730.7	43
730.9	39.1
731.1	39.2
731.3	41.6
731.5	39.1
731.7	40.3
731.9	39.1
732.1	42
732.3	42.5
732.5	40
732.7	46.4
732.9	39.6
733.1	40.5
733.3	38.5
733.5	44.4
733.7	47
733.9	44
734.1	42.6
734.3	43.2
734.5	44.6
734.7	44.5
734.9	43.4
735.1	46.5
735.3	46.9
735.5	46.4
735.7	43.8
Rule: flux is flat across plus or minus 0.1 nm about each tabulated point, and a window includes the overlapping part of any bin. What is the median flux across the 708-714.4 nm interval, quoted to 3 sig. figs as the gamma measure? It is 37.7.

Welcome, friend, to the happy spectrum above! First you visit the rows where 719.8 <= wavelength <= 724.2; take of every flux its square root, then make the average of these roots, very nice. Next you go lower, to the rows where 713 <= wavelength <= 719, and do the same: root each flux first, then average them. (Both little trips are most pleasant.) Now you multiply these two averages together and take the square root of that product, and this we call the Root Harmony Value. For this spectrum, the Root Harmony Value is 6.36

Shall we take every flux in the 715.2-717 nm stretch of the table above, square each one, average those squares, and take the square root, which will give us 39.2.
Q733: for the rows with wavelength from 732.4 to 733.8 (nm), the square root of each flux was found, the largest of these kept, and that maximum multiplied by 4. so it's 27.4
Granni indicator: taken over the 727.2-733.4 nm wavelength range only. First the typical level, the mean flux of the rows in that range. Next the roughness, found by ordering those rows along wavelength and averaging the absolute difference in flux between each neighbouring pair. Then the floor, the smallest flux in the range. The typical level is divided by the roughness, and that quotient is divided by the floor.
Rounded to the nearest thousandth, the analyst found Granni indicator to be 0.420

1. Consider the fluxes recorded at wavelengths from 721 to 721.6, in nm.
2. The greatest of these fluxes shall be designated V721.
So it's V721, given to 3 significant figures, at 43.4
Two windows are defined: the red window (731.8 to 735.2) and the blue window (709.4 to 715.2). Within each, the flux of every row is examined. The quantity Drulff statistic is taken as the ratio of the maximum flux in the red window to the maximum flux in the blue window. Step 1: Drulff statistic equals 1.05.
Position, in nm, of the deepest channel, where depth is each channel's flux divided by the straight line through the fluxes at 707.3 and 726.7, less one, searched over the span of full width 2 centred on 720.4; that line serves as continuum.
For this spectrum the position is 719.5 nm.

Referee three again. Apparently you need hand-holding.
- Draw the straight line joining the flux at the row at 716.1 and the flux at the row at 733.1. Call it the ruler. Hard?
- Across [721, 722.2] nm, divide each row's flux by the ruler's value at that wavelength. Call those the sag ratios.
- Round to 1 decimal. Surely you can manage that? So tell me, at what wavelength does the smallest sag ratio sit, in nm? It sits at 721.1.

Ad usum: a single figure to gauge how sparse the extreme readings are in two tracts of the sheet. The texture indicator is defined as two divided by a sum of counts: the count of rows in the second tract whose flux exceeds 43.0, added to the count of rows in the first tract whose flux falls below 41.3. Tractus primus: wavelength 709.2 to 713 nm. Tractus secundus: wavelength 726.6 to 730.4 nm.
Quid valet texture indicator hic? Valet 0.074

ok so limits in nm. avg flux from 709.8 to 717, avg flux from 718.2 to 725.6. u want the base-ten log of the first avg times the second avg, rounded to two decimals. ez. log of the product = 3.20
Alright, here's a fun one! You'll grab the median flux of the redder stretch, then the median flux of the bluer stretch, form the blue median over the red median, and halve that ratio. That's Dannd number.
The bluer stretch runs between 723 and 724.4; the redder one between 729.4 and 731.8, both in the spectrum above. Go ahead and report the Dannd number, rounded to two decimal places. 0.53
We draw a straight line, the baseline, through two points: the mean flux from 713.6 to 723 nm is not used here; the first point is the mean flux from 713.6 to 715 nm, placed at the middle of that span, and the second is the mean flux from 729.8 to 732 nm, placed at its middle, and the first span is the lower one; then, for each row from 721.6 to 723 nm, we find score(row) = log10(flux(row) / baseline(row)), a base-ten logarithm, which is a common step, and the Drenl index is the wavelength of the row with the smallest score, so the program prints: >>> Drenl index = 721.9 nm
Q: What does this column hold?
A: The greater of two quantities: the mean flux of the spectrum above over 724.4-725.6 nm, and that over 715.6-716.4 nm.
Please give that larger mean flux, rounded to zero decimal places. 44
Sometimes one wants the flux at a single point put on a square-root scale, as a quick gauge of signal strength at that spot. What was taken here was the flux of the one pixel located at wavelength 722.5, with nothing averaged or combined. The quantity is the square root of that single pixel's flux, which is 6.5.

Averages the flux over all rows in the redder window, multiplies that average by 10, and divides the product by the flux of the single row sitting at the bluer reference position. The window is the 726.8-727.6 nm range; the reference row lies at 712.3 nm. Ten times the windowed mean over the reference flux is 11.4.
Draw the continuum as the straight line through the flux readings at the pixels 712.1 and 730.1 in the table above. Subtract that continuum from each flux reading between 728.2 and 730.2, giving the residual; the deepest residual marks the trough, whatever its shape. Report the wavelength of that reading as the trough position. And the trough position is 729.7 nm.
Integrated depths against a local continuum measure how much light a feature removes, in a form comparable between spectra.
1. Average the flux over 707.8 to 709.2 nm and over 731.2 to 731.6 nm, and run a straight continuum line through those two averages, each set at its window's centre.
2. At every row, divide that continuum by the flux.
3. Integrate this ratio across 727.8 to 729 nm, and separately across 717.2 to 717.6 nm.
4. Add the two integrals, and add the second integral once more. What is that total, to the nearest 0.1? 1.9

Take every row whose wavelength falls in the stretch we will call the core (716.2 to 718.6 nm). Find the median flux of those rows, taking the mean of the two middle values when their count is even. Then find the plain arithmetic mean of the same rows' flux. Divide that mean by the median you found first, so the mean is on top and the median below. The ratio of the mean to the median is 1.00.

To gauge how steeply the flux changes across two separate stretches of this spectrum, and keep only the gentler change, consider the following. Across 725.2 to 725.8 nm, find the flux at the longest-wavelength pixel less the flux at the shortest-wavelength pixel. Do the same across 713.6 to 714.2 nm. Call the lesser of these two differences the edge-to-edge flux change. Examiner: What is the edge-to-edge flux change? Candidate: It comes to -6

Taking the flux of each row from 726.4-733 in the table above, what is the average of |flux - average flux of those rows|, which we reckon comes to 2.63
